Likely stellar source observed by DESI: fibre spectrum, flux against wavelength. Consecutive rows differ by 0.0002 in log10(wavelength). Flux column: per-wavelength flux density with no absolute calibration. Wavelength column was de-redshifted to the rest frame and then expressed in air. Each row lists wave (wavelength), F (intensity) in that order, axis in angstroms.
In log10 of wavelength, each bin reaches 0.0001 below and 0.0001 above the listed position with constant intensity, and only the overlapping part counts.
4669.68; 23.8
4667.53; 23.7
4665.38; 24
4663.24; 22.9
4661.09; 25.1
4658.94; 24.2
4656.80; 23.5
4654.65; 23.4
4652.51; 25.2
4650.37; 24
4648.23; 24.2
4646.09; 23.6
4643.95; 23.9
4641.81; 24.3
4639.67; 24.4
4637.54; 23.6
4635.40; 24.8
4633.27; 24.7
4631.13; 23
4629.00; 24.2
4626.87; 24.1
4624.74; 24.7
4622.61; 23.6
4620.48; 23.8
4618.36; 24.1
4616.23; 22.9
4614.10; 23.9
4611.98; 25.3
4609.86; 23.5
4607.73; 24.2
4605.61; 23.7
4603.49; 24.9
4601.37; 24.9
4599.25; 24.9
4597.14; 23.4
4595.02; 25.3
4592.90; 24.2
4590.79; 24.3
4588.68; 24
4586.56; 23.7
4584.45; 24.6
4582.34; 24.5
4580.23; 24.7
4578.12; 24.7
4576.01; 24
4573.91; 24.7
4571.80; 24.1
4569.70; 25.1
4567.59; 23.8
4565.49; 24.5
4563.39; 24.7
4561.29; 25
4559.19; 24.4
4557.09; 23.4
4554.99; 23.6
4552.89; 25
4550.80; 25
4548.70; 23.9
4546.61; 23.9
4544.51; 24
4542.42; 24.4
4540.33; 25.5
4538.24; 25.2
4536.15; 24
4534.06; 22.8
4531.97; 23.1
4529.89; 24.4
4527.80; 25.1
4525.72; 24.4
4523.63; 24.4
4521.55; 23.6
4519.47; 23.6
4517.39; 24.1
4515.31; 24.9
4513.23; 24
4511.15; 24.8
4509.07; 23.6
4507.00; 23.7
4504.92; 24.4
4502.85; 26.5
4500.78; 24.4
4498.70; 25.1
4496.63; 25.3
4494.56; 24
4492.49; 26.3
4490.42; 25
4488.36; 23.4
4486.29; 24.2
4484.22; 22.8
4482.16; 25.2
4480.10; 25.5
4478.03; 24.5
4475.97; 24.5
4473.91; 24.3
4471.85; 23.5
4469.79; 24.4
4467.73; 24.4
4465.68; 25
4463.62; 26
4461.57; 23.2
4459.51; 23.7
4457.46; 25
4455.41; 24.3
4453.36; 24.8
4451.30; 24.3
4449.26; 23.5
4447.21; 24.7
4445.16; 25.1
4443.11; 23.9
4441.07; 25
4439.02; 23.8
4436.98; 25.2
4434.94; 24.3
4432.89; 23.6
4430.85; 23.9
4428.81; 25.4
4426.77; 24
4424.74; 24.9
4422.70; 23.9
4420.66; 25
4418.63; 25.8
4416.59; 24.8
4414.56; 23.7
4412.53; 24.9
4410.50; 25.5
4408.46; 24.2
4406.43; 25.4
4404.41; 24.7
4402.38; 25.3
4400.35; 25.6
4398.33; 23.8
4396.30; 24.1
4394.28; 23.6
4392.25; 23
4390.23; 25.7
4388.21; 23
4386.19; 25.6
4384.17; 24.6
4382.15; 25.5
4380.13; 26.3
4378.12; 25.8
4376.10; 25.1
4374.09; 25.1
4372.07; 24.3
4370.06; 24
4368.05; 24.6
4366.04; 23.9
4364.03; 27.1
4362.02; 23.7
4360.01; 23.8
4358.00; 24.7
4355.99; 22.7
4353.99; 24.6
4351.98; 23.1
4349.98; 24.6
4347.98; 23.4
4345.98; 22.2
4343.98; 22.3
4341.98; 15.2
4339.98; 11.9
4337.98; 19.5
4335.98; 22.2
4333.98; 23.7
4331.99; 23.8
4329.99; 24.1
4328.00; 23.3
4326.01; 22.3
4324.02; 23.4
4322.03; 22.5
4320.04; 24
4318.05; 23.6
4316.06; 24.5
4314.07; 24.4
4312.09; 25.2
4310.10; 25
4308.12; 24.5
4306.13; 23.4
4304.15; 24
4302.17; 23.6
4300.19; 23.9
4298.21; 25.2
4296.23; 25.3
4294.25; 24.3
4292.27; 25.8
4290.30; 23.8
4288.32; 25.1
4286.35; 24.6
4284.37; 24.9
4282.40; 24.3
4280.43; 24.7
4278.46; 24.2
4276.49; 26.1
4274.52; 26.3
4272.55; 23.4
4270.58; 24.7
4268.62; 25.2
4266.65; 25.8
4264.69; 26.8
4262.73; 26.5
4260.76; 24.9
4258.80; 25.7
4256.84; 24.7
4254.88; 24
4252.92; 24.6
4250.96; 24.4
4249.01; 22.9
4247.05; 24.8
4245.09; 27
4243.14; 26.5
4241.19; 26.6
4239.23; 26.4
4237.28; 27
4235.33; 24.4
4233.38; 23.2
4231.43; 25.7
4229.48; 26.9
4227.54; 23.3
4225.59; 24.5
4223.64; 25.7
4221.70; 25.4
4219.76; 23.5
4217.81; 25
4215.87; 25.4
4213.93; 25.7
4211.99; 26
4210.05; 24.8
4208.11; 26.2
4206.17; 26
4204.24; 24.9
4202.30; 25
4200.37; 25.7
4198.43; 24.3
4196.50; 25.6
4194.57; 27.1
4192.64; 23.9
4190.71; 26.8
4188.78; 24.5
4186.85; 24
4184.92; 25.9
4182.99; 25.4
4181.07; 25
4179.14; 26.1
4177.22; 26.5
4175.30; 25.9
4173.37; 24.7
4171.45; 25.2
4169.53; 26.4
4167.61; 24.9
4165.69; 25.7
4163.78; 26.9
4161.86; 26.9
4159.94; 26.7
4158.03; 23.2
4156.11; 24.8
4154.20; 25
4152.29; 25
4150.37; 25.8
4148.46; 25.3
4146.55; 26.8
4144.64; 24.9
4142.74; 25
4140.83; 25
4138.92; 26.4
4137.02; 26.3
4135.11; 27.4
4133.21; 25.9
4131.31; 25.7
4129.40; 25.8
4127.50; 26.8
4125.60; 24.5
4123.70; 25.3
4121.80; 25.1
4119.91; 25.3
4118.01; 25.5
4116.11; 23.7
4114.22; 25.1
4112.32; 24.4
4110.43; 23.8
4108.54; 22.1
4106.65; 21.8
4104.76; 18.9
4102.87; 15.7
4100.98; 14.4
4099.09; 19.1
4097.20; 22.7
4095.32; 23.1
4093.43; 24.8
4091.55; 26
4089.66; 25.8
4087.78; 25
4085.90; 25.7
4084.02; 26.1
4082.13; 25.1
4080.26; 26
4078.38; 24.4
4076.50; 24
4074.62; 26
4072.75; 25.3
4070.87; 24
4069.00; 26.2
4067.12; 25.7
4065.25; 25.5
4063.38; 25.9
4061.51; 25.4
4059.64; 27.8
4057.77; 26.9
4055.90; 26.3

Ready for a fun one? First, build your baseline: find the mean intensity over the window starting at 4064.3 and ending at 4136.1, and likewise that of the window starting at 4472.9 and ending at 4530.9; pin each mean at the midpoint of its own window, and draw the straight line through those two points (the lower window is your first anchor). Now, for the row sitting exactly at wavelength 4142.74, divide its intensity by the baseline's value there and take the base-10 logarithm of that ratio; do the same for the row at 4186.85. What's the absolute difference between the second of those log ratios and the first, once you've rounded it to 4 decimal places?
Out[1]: 0.0184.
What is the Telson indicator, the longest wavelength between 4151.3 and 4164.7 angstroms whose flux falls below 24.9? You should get 4158.03 angstroms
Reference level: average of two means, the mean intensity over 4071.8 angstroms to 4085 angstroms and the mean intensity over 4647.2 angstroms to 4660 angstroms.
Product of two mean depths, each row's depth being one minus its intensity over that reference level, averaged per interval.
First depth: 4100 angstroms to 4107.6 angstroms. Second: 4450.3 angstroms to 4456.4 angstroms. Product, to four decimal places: 0.0024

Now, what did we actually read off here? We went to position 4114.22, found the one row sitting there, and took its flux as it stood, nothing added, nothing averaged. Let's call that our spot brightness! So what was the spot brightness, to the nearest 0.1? 25.1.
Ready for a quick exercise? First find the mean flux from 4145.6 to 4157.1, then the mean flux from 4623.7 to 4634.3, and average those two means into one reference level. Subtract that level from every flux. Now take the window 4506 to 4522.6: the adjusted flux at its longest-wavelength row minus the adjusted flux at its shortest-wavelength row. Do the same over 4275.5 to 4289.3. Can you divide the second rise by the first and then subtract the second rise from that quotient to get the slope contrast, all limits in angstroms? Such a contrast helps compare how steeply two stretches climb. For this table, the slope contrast 11.0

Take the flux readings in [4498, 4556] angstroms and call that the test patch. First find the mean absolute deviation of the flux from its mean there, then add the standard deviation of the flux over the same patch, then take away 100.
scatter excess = -98.6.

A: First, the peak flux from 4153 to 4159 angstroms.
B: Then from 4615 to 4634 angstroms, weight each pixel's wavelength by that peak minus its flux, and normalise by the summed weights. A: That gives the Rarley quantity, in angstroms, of 4623.6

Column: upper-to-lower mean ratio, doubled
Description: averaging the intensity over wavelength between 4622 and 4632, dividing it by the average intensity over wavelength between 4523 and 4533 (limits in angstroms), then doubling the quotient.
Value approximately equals 1.97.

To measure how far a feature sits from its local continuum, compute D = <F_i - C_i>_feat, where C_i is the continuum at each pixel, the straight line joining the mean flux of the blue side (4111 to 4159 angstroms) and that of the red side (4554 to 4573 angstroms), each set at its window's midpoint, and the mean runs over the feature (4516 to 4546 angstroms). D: -0.2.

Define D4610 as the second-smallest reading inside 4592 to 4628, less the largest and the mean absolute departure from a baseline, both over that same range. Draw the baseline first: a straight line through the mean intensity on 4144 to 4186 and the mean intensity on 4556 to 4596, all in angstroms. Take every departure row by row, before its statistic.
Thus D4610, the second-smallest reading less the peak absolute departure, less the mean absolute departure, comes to 21.4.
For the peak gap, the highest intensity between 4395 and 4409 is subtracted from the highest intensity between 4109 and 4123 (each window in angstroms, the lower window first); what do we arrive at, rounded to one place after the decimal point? -0.1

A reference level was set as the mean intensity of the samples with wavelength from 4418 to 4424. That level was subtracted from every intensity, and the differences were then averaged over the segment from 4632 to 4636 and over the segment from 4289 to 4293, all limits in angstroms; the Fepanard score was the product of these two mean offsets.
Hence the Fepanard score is 0.01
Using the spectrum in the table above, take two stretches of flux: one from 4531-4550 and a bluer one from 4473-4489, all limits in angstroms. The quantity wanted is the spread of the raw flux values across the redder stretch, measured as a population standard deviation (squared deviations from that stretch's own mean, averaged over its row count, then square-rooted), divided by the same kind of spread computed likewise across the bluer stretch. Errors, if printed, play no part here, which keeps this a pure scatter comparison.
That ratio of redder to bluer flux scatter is 1.00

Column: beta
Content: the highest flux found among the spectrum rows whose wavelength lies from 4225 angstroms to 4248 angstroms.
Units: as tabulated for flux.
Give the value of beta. 27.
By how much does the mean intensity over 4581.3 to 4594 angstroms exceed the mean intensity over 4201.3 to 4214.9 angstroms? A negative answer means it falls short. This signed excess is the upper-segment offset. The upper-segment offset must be -1.3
